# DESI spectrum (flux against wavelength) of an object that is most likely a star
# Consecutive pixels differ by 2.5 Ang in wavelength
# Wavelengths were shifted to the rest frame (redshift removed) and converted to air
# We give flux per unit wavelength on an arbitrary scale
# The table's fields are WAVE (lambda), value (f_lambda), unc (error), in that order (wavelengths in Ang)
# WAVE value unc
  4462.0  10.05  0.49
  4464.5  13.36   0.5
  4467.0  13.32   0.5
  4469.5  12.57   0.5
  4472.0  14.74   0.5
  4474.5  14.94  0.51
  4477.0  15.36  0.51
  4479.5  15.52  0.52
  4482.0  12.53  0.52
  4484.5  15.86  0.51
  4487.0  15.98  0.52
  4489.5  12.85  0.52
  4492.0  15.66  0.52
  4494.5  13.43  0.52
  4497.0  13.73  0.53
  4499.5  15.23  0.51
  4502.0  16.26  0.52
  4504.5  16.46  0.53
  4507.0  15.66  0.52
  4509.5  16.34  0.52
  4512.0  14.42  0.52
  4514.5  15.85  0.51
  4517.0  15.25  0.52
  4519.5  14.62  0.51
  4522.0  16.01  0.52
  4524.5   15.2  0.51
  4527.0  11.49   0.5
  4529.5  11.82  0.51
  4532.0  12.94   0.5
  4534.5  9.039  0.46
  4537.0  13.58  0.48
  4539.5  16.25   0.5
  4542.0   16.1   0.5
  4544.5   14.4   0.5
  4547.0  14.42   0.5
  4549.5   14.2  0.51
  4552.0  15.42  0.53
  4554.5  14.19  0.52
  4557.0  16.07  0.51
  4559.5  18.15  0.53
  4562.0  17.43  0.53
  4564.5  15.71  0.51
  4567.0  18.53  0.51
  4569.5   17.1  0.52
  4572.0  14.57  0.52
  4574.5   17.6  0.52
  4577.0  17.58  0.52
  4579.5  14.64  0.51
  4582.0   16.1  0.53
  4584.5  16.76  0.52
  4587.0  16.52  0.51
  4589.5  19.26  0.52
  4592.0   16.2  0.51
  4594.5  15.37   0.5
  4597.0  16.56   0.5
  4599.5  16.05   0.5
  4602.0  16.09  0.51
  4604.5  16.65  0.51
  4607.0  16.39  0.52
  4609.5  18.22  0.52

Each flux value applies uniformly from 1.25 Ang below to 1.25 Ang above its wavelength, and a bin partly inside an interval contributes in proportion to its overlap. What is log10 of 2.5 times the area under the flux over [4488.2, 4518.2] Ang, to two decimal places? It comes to 3.05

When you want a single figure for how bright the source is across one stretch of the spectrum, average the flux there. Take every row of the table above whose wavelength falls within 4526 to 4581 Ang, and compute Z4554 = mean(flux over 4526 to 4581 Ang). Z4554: 15.1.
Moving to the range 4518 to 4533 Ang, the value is 13.7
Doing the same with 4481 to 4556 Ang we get 14.5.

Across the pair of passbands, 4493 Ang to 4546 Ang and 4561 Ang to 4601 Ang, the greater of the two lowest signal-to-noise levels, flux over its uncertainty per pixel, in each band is 28.0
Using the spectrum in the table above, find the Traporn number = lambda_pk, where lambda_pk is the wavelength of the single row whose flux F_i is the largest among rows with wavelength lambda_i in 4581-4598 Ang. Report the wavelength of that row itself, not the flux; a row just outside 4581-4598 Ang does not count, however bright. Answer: 4589.5 Ang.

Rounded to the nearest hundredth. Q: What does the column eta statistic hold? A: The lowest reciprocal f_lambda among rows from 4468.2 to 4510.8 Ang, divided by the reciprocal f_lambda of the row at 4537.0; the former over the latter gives 0.83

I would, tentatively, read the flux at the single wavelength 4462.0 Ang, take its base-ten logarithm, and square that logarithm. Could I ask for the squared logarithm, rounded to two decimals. 1.00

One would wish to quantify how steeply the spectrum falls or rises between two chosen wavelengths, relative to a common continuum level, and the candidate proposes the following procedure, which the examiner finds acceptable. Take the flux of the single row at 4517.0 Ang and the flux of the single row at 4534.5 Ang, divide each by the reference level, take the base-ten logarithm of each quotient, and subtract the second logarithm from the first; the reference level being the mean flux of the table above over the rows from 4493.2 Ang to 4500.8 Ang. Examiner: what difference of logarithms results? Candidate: 0.227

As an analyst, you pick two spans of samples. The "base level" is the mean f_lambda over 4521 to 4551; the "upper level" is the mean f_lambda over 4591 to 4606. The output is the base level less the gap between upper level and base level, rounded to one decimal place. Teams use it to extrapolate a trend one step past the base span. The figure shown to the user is 11.4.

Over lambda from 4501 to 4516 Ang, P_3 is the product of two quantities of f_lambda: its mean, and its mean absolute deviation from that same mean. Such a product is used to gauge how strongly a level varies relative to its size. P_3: 8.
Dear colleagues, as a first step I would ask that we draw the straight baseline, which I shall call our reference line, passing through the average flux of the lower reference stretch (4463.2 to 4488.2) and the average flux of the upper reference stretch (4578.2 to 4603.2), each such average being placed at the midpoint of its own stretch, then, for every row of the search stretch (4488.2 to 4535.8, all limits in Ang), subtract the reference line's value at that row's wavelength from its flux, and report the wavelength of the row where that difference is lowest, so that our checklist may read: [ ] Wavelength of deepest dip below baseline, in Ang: 4534.5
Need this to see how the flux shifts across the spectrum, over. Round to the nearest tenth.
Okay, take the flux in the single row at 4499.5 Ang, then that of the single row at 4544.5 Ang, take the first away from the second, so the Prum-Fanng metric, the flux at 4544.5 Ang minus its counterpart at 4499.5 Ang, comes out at -0.8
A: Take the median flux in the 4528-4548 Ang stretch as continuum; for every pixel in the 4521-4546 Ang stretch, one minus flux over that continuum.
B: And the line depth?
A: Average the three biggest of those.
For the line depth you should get 0.23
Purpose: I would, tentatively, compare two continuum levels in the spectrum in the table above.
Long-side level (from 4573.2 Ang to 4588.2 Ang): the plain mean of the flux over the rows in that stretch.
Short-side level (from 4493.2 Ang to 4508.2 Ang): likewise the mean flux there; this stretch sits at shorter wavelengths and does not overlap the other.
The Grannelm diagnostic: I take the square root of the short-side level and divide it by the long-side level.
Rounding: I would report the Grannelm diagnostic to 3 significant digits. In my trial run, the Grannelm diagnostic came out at 0.235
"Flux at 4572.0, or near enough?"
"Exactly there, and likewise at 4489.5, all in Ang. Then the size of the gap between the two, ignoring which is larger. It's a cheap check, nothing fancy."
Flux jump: 1.7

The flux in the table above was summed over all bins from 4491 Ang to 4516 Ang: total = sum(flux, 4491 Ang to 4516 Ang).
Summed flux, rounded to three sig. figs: 153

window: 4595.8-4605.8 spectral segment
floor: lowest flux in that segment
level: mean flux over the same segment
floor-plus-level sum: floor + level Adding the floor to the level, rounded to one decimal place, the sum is 32.4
